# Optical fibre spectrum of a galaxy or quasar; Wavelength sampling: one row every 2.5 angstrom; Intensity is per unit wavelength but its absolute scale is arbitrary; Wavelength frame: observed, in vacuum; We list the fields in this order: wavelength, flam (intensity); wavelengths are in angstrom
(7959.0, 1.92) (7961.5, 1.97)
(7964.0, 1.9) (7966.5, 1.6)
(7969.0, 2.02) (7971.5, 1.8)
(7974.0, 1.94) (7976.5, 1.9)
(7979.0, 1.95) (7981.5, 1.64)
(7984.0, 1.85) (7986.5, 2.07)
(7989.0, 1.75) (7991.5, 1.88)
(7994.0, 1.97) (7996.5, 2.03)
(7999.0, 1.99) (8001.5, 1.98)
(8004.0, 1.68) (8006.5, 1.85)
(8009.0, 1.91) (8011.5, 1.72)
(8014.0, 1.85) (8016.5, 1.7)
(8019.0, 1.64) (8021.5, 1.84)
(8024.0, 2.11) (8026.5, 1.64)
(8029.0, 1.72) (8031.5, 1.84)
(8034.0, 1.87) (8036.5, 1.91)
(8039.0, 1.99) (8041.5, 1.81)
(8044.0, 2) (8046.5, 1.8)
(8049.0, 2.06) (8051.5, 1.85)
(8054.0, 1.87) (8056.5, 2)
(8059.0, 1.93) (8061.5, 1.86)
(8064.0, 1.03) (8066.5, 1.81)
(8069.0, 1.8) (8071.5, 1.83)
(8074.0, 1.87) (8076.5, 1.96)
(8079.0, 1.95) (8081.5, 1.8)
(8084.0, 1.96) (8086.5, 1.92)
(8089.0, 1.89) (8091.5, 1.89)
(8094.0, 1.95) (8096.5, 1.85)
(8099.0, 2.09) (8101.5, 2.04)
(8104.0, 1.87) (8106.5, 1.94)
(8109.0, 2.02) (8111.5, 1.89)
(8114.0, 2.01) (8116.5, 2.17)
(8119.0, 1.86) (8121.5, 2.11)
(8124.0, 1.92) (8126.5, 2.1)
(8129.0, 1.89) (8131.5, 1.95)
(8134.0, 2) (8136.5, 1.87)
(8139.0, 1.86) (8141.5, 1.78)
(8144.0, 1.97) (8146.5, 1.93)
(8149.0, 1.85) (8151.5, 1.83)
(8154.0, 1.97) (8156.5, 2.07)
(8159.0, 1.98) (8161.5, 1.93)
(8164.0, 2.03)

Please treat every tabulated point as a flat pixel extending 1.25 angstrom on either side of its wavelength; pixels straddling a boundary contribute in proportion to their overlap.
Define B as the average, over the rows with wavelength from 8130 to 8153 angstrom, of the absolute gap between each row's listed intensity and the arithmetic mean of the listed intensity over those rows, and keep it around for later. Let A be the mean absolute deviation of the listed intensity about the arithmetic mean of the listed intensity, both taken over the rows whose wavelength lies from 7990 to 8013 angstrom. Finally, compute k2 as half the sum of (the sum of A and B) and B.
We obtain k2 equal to 0.11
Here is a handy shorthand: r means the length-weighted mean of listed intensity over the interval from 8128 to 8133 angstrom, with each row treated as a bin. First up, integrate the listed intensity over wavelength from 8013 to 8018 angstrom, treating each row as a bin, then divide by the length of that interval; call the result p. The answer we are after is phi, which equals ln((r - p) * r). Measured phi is -1.2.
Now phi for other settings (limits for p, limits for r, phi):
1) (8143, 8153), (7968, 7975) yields -3.2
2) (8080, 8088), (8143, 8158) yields -2.5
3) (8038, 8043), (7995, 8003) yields -1.7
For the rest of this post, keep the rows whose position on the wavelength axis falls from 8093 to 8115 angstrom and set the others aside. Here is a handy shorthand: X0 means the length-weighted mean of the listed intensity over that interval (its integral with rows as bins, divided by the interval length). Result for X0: 1.96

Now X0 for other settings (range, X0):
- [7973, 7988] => 1.89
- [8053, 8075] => 1.78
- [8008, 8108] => 1.86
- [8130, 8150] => 1.90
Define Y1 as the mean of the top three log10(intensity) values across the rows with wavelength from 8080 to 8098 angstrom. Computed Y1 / 0.289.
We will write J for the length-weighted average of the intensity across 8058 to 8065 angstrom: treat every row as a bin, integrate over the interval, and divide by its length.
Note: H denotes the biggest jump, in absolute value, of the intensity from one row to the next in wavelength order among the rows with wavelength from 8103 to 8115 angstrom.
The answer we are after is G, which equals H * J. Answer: 0.21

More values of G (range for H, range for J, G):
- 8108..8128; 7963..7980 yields 0.58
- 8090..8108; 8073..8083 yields 0.46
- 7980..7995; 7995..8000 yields 0.64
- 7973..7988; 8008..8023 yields 0.55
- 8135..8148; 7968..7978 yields 0.36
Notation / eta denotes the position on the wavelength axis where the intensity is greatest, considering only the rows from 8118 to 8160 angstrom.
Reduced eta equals 8121.5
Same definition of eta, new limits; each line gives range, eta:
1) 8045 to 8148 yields 8116.5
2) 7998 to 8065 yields 8024.0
